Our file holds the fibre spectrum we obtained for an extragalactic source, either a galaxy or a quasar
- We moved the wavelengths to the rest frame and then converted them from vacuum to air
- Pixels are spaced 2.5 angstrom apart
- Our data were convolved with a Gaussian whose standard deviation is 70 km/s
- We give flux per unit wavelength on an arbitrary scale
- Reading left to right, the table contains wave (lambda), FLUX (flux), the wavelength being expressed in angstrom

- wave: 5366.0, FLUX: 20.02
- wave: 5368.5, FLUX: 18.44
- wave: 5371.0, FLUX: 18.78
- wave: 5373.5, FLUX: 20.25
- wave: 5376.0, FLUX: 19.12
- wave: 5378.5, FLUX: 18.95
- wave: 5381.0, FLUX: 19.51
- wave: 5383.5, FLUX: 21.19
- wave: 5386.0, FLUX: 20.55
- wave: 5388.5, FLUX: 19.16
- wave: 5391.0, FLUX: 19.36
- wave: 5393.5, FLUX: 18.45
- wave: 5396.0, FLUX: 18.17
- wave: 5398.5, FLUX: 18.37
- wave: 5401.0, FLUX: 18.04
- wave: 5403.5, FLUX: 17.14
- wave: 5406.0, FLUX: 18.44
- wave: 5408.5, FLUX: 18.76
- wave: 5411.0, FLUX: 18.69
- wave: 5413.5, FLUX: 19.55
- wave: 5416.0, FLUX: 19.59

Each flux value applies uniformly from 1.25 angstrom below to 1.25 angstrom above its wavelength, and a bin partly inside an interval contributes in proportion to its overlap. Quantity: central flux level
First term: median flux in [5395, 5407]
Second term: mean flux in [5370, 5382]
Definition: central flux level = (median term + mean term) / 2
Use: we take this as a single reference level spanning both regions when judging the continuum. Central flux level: 18.75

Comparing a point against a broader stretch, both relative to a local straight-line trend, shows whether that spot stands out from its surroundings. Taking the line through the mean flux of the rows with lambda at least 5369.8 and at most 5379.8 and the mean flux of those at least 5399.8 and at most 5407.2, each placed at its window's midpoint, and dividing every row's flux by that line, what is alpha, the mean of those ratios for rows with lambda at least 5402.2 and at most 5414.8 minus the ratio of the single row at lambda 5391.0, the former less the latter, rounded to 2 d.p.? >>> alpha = 0.00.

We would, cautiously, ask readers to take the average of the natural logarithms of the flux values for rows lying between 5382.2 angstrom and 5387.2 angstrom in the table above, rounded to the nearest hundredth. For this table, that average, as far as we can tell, 3.04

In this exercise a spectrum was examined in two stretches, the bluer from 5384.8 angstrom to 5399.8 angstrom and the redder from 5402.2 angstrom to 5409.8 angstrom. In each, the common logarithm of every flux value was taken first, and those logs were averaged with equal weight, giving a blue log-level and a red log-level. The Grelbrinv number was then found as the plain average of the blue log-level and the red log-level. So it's 1.27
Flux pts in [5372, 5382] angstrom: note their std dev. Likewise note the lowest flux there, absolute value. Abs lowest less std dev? 18.4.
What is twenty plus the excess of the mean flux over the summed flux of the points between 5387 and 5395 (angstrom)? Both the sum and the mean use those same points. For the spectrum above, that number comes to -18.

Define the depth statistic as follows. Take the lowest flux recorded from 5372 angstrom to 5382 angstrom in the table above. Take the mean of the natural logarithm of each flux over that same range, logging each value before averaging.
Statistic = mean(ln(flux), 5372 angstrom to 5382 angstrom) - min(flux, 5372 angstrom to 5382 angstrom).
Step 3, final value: -16.0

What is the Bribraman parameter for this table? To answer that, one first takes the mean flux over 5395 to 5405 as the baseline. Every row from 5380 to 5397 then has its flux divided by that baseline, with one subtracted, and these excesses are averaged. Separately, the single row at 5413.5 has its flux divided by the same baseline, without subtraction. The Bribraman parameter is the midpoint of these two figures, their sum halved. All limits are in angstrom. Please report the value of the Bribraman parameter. 0.589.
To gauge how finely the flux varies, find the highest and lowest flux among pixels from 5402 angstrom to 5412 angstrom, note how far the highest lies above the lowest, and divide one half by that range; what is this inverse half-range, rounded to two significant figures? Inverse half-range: 0.31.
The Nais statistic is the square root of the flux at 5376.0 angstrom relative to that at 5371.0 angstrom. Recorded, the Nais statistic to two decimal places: 1.01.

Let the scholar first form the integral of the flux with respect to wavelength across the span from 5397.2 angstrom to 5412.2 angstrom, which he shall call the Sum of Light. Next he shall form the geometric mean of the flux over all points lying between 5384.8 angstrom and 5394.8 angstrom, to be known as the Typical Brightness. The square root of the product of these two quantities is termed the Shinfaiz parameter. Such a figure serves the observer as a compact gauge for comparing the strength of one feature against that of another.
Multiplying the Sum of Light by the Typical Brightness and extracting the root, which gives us 73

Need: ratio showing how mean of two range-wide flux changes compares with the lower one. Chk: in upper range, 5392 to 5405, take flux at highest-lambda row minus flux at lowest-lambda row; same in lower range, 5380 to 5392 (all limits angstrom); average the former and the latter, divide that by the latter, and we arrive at 4.9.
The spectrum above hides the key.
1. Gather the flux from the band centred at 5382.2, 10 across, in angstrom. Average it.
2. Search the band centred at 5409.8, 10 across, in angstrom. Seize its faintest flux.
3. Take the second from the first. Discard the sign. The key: 1.6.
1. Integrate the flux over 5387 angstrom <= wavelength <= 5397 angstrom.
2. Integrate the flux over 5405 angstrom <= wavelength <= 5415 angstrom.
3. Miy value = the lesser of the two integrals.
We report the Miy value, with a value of 188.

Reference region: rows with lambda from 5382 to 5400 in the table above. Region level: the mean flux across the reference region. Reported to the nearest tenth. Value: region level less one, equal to 18.3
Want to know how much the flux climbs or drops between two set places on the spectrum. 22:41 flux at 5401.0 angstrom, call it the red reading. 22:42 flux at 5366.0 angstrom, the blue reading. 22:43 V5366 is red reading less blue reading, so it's -2.0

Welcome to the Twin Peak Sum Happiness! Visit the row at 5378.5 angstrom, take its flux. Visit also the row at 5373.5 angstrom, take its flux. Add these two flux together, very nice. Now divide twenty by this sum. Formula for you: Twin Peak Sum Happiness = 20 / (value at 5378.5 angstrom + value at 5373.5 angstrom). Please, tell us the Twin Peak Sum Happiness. 0.510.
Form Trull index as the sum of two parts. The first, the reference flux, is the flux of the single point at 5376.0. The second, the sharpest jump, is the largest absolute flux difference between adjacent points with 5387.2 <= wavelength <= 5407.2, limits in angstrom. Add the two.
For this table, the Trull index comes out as 20.4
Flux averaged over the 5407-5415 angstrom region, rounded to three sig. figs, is 19.0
